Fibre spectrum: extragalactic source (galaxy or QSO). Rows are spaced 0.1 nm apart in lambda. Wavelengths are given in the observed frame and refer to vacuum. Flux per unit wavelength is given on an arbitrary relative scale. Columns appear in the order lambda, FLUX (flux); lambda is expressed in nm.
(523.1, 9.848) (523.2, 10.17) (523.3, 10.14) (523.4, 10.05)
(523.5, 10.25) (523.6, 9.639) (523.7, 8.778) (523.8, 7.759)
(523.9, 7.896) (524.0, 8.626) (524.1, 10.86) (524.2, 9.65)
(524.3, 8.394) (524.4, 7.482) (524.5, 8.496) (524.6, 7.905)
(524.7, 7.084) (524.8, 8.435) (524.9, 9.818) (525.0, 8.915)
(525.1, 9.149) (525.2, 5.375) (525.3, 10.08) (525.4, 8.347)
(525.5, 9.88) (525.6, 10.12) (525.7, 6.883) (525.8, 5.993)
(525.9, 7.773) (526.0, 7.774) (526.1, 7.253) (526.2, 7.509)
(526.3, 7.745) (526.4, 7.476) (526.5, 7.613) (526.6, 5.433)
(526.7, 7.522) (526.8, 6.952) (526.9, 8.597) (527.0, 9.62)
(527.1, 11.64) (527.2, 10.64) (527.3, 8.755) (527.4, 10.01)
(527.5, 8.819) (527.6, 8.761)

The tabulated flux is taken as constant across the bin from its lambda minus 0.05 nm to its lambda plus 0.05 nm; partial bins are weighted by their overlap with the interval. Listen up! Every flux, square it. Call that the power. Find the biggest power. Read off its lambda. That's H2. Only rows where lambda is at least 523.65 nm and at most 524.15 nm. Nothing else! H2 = 524.1 nm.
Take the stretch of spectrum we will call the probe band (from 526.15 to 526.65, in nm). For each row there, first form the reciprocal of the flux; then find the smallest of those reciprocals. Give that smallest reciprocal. 0.129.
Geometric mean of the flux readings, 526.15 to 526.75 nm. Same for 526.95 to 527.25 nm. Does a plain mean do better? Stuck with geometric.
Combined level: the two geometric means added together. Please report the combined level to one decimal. 17.8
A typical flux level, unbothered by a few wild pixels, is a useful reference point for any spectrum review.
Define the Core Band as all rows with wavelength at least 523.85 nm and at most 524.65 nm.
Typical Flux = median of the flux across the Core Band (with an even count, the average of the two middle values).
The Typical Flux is 8.4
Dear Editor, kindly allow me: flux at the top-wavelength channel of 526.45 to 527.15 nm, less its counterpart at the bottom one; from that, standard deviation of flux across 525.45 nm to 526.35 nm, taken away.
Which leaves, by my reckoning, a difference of 3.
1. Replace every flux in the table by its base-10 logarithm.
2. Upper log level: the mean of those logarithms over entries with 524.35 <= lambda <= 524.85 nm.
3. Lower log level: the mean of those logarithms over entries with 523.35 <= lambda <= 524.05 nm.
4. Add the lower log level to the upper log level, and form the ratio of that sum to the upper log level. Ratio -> 2.06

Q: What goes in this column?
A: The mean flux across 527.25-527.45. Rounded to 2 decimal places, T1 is 9.38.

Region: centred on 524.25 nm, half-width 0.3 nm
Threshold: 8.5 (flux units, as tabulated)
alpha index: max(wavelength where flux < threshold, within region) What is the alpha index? 524.5 nm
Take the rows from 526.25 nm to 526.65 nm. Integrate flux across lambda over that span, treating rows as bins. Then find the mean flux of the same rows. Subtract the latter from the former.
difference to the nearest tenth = -4.2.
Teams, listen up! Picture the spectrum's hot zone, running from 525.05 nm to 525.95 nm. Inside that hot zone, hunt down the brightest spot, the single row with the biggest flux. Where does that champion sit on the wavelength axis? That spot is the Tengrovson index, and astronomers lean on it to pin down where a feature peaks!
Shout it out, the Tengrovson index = 525.6 nm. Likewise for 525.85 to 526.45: 526.0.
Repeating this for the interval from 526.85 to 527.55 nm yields 527.1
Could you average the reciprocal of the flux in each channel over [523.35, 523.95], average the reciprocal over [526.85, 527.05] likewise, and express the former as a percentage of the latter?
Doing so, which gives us 101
